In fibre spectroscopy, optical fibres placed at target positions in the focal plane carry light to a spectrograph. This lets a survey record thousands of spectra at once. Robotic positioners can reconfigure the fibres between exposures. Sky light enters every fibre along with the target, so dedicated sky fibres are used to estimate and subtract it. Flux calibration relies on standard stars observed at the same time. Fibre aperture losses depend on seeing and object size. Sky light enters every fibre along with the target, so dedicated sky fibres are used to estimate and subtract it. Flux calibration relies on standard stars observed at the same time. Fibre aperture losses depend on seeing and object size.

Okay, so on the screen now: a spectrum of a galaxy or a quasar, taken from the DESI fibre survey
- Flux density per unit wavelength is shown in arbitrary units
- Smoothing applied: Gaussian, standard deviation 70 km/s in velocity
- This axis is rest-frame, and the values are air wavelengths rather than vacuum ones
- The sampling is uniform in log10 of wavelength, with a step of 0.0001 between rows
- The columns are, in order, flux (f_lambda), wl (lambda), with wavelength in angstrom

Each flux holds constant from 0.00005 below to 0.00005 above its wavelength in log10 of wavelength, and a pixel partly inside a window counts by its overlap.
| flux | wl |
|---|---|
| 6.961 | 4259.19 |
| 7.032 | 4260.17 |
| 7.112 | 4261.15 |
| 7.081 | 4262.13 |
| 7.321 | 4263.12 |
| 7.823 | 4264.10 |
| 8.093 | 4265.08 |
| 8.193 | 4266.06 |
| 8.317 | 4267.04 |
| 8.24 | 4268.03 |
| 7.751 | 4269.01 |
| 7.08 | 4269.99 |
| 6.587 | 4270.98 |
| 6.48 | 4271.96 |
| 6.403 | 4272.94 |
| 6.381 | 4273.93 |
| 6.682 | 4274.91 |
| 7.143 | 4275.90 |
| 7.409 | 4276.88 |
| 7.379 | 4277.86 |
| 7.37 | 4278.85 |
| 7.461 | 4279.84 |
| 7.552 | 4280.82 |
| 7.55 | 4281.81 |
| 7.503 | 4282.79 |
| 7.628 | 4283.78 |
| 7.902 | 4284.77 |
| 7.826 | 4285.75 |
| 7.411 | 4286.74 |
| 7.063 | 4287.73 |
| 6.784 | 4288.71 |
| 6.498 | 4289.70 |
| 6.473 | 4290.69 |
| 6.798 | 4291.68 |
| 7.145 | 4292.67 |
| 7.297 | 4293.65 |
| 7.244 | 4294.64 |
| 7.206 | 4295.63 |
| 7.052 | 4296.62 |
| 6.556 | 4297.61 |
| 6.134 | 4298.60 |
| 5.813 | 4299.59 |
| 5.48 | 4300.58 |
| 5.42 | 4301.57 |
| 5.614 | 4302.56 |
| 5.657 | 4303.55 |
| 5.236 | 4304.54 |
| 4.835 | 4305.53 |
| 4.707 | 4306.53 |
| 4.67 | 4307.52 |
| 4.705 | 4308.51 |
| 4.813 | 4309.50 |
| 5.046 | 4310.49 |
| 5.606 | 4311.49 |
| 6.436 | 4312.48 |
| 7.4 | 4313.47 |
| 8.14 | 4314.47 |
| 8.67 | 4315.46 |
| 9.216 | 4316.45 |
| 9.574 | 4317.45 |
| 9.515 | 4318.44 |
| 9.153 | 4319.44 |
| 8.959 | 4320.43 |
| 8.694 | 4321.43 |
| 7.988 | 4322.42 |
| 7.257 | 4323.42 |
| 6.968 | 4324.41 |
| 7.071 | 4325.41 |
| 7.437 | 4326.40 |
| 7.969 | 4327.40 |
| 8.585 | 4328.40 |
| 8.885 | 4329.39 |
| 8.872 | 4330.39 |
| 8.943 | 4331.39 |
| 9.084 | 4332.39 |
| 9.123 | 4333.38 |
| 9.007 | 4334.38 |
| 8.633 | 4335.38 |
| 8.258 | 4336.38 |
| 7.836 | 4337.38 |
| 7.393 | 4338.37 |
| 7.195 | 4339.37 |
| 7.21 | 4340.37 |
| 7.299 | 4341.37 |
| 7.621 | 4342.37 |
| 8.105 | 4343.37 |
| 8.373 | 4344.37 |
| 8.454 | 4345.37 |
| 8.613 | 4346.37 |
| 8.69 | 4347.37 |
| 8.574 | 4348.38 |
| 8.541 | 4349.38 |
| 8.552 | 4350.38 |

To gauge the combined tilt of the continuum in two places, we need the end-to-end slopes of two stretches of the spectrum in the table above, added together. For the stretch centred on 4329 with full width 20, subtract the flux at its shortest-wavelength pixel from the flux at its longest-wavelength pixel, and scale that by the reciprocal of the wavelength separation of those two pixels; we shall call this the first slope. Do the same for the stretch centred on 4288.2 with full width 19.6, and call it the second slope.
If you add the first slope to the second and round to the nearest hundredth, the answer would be -0.14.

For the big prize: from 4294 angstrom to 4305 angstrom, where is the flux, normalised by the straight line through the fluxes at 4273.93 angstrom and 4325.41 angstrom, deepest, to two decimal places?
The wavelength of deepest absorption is 4304.54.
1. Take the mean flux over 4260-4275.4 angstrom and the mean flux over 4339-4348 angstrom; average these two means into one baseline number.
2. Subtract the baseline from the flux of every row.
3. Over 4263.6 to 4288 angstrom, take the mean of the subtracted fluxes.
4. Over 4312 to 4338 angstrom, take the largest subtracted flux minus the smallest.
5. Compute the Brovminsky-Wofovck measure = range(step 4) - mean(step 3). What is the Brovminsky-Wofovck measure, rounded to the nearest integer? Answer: 3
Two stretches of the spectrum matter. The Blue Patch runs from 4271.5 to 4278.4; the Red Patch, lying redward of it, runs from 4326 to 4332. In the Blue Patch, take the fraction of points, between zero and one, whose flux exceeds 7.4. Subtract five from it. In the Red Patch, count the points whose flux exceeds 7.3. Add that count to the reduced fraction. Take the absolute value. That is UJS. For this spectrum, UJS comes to 1.1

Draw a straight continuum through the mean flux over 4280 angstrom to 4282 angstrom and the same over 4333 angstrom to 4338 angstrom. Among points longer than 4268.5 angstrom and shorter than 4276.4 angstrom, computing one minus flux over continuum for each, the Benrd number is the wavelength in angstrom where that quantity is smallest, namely 4269.01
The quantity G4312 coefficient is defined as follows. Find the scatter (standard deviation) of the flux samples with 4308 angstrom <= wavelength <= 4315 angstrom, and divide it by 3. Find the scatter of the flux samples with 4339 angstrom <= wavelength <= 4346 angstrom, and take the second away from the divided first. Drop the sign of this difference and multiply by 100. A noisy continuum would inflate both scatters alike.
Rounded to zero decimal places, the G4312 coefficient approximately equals 10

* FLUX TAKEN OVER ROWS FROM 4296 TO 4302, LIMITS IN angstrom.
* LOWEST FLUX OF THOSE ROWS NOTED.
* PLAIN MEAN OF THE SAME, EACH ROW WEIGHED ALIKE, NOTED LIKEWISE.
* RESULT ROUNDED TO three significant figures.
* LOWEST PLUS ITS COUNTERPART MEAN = 11.5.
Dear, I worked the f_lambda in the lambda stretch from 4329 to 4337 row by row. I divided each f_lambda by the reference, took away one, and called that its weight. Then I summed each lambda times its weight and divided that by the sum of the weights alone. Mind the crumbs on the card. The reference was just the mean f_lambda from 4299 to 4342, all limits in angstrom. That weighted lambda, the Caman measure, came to 4332.7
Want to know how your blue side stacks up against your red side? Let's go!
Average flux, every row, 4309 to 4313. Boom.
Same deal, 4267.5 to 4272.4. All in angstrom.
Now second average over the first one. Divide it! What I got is 1.32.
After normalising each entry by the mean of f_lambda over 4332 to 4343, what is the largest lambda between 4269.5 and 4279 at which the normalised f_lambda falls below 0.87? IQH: 4274.91 angstrom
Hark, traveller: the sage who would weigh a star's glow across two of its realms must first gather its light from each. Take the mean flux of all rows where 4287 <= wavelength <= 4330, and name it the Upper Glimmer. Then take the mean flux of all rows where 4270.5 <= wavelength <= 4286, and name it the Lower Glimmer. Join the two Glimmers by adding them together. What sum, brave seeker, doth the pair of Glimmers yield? 14.1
